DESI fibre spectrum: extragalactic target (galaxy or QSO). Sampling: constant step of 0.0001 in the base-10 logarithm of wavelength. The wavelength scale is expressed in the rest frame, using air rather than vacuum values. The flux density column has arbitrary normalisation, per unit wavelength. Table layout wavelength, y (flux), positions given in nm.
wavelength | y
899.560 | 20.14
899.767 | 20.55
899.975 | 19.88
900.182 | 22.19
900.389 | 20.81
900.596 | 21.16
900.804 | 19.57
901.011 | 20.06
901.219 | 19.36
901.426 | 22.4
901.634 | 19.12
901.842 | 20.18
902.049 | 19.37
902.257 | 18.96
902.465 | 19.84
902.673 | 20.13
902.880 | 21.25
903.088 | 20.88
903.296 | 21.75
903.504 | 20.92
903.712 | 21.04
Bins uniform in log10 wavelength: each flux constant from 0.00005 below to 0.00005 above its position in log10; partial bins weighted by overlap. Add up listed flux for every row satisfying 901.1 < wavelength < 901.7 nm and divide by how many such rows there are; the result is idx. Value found 20.3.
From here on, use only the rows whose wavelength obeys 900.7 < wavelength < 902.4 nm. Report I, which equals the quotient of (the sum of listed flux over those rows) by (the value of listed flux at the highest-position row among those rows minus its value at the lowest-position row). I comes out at -261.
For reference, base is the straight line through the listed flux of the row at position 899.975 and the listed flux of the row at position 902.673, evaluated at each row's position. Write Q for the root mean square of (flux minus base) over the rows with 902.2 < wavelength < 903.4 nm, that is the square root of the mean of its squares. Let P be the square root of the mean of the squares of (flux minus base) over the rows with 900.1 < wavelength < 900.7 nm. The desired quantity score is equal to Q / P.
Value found 0.60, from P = 1.6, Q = 0.96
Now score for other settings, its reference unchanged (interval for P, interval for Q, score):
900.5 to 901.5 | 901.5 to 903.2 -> 0.60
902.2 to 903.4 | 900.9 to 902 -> 1.23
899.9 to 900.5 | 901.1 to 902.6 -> 0.79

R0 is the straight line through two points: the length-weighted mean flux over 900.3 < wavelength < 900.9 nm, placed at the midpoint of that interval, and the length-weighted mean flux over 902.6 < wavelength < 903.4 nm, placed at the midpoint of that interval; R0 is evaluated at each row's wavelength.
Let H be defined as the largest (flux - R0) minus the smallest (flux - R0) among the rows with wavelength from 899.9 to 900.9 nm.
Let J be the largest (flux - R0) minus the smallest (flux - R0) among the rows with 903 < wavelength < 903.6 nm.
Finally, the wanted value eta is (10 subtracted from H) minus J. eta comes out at -8.1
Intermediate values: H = 2.8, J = 0.9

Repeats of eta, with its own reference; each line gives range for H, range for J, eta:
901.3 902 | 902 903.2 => -8.8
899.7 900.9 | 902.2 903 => -9.4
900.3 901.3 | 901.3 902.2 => -11.4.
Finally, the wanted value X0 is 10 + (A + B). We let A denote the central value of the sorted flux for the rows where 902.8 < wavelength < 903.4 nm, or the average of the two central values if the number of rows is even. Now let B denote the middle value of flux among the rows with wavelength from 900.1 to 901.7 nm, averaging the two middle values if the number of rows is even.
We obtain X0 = 51.7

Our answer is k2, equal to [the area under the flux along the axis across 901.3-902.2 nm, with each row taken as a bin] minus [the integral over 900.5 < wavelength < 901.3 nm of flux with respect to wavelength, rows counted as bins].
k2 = 2.1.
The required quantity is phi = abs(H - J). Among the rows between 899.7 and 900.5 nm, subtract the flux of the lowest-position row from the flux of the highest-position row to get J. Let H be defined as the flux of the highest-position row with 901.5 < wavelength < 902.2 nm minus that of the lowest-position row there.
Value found 0.0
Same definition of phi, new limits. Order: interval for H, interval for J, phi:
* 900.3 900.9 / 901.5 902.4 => 1.1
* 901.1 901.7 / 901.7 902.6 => 0.1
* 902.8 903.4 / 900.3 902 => 1.1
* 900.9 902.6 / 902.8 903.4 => 0.7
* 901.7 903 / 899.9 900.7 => 0.2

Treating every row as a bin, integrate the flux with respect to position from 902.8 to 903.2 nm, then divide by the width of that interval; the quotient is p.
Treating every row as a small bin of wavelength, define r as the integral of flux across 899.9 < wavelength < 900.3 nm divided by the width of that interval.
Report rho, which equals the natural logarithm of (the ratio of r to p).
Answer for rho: 0.004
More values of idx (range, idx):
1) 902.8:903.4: 21.3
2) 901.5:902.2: 19.6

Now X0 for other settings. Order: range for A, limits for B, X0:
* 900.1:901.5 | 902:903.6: 51.3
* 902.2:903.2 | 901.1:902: 49.9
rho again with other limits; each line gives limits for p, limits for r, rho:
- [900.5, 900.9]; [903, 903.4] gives 0.048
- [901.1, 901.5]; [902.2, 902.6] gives -0.062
